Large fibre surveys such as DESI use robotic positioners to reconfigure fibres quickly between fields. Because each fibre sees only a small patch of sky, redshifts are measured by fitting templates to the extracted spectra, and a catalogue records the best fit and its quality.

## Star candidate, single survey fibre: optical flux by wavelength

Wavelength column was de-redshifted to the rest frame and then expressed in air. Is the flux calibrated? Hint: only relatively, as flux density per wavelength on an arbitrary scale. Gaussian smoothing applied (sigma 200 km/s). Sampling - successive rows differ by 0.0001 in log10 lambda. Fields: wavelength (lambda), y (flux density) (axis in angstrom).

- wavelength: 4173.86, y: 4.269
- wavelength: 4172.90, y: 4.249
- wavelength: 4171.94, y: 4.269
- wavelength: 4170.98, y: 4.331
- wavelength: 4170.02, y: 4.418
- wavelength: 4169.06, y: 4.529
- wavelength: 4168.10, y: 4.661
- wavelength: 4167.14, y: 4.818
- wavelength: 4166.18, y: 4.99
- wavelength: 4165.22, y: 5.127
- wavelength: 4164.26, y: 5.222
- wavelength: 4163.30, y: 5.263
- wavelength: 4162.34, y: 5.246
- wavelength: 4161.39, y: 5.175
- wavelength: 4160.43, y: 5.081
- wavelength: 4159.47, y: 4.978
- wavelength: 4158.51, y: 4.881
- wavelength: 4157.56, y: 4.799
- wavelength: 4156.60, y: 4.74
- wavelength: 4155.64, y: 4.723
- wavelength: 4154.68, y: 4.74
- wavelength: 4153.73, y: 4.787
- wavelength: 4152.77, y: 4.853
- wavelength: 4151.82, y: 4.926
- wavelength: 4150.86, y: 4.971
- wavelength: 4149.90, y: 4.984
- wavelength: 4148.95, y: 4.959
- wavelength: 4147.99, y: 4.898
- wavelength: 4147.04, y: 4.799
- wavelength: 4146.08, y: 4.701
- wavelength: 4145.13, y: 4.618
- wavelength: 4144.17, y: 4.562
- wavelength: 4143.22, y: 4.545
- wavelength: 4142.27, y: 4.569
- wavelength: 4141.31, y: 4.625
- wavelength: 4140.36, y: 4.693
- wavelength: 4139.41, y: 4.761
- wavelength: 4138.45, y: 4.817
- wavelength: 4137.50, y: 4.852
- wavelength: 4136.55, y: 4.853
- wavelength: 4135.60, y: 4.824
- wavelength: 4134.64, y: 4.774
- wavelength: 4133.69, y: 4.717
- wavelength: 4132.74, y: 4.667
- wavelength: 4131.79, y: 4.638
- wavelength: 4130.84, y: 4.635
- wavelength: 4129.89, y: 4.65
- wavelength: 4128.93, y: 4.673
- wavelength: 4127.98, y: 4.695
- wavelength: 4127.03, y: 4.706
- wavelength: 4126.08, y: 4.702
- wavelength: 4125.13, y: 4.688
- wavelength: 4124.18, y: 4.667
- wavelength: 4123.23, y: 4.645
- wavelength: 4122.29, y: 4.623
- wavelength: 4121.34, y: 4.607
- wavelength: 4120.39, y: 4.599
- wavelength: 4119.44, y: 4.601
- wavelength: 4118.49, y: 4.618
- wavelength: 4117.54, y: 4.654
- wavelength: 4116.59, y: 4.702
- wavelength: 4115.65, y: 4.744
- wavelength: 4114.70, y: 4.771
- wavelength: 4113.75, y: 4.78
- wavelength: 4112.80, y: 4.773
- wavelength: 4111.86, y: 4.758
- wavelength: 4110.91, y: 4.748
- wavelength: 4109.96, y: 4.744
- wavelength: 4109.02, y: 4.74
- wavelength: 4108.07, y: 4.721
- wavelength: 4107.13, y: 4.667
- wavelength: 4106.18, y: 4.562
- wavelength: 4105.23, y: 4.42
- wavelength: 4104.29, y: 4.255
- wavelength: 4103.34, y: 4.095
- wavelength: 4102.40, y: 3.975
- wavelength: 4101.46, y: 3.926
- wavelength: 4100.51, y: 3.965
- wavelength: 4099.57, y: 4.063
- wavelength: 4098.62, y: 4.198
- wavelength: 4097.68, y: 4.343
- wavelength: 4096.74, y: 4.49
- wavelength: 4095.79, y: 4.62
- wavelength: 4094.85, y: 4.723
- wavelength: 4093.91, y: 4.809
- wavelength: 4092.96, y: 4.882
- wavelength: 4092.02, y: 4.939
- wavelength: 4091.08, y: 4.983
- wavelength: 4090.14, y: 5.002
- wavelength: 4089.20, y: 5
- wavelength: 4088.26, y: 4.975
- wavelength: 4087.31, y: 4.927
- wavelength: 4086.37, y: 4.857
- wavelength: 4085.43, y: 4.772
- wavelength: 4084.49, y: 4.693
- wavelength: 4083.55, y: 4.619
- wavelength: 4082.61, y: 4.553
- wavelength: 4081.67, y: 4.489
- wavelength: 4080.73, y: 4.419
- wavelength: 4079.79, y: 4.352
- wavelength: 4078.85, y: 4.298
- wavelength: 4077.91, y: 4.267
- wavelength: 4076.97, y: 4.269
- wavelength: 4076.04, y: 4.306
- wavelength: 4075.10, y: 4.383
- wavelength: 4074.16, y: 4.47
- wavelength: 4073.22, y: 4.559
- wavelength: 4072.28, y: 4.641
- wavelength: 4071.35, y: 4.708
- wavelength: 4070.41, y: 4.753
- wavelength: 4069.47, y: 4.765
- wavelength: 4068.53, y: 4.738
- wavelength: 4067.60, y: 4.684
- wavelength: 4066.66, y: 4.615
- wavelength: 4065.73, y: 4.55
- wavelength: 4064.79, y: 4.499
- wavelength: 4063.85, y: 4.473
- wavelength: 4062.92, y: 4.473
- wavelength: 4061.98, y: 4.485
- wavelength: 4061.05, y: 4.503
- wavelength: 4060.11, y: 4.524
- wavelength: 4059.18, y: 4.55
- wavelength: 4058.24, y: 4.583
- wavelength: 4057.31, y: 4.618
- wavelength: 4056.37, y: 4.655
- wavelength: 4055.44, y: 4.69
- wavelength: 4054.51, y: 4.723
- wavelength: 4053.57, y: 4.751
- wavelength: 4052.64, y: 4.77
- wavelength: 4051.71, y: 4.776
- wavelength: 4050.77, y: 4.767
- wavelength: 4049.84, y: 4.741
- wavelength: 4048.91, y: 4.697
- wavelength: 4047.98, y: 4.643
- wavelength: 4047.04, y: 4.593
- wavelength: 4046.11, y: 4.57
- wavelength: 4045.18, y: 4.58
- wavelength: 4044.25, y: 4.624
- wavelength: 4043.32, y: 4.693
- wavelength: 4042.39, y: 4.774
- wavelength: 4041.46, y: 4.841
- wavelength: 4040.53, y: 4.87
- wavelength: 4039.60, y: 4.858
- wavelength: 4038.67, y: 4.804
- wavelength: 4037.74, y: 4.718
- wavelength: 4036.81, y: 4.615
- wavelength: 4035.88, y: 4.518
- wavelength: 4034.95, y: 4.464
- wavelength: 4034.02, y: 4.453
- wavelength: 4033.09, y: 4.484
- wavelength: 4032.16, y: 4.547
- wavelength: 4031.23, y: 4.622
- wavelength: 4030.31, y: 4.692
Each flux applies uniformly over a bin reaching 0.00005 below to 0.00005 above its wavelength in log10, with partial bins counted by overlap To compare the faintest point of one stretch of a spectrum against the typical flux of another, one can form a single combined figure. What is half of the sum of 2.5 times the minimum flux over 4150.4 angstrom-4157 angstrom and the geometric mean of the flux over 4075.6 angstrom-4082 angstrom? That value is 8.07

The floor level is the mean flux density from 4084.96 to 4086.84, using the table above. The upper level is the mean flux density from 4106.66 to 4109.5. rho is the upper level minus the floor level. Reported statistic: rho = -0.1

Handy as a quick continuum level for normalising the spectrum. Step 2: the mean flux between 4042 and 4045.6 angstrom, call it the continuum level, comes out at 4.67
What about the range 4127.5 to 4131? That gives 4.66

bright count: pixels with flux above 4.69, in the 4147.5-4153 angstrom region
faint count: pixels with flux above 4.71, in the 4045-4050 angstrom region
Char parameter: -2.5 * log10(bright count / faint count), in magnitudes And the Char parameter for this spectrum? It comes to -1.9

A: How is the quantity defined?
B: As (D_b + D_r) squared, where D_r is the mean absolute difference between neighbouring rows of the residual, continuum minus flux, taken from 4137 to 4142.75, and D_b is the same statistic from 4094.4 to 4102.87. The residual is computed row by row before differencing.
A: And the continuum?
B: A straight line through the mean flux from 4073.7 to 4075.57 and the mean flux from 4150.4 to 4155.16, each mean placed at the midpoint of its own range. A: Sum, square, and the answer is 0.029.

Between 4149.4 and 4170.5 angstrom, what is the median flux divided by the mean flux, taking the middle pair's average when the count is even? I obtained 1.00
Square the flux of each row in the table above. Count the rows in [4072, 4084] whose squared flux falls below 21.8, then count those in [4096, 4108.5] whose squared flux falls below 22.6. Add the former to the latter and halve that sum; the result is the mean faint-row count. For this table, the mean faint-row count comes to 13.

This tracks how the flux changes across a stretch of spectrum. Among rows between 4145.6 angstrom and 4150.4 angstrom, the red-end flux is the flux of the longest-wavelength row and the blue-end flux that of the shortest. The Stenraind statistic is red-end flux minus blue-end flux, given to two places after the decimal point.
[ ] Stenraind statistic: 0.28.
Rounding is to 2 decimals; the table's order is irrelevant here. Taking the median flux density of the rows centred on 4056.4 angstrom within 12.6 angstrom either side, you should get 4.62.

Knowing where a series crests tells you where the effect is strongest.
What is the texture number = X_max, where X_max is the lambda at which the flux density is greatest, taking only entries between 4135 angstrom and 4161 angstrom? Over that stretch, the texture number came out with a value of 4160.43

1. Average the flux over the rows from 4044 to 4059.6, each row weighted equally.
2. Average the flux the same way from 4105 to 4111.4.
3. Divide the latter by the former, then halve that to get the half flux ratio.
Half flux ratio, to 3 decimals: 0.499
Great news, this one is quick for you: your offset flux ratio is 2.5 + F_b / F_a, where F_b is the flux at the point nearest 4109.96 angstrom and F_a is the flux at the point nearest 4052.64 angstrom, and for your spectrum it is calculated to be 3.49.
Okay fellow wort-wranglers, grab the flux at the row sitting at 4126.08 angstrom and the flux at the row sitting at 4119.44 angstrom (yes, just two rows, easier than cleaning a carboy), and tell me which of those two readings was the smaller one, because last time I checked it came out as 4.60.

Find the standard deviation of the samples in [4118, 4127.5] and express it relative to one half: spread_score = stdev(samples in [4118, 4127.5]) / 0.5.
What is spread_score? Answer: 0.08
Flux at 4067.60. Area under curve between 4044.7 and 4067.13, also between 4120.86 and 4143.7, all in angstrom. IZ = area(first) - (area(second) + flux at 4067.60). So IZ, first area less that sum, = -8.3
